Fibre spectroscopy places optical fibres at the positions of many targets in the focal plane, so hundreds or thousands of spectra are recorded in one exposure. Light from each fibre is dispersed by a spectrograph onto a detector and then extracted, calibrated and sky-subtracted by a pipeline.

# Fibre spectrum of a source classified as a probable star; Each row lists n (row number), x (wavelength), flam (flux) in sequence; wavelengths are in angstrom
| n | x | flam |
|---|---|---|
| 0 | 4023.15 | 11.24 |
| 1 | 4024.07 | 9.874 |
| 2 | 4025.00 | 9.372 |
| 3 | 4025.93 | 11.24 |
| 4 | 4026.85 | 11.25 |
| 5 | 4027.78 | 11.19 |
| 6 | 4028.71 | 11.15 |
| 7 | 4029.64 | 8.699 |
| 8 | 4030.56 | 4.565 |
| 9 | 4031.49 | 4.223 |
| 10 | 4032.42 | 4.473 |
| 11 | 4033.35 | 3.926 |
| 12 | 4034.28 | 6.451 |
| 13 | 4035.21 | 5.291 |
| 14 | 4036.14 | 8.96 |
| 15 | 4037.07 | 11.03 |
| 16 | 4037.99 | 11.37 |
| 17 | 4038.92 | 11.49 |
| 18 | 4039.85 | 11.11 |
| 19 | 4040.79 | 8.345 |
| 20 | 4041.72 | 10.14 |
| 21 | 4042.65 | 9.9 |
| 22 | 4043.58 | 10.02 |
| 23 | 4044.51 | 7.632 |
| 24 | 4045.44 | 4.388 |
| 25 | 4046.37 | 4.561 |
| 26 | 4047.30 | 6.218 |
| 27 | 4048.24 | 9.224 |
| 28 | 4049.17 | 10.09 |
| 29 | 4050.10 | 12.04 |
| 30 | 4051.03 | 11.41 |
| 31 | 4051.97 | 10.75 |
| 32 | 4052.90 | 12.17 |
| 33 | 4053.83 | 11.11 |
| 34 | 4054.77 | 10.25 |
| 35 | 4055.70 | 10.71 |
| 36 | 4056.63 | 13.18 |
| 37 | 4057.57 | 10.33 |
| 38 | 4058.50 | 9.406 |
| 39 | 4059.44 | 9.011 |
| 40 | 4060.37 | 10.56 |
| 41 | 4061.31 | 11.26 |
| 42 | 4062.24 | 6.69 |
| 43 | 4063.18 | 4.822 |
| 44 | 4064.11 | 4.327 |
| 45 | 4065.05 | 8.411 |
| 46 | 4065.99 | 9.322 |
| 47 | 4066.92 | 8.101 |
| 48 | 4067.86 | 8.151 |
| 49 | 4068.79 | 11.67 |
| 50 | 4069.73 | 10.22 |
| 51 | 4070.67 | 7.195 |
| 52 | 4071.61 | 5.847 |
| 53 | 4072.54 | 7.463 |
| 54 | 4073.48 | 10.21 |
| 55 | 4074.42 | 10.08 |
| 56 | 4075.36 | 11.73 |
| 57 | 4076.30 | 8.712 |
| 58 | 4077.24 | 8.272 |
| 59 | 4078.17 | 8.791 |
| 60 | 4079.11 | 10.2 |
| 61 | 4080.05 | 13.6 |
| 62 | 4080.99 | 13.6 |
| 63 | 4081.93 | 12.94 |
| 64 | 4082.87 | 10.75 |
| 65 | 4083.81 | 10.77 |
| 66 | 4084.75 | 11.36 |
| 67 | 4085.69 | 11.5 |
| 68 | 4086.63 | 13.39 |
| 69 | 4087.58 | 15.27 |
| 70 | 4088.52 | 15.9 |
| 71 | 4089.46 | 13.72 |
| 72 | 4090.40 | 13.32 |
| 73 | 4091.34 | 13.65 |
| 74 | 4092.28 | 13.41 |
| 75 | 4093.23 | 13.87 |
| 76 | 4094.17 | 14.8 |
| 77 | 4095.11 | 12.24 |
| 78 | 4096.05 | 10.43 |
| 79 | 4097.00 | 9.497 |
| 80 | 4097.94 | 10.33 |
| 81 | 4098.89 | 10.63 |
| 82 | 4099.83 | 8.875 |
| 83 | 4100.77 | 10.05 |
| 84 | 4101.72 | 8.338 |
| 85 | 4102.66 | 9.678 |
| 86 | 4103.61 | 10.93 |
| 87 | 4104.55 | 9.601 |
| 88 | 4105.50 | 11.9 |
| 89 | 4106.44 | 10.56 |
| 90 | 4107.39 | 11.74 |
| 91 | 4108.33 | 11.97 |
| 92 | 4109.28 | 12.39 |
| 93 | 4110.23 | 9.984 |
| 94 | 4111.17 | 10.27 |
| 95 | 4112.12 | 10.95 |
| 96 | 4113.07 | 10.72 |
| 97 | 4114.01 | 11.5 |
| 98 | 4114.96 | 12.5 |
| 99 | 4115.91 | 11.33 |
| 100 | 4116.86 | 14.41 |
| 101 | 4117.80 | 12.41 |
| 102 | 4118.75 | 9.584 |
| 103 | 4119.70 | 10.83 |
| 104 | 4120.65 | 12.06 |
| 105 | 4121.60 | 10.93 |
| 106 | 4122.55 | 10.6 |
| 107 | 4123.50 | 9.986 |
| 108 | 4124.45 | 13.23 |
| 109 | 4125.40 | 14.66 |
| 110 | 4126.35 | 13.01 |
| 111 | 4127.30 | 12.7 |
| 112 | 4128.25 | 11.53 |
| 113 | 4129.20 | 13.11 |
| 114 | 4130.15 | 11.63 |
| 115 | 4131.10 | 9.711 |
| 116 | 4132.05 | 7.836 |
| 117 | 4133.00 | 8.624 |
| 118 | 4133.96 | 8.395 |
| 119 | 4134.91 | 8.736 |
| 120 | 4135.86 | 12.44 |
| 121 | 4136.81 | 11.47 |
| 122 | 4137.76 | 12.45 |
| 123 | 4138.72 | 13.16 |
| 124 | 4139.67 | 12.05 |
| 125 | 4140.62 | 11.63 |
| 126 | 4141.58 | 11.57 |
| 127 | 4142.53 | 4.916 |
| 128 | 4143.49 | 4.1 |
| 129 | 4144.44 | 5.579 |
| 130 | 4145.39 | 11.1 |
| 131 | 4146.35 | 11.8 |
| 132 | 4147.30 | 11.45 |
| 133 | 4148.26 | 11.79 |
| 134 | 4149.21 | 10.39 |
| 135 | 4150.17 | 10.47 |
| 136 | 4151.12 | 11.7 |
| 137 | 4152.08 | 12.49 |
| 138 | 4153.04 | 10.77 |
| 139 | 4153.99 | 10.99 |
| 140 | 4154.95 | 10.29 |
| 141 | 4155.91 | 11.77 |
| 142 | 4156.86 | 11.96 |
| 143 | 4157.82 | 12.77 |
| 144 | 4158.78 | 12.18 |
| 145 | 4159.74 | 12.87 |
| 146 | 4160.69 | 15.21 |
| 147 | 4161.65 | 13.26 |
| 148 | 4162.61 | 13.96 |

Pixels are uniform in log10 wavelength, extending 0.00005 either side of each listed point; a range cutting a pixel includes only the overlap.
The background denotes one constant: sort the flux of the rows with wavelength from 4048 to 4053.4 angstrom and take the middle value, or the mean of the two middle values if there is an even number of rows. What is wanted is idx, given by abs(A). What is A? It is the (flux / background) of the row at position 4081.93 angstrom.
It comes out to 1.17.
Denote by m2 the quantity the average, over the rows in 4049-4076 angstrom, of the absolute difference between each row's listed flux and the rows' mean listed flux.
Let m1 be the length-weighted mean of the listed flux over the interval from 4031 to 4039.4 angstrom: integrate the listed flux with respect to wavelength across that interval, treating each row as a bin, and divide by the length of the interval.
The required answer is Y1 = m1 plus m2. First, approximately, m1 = 7.5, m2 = 1.8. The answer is 9.2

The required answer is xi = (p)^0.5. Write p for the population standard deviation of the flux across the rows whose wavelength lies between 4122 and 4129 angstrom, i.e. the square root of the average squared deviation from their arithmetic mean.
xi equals 1.23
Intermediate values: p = 1.5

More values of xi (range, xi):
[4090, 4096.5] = 1.14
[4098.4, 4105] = 0.92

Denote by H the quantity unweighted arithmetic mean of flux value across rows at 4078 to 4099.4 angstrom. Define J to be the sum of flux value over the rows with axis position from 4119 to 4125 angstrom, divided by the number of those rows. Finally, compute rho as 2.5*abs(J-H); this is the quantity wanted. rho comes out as 2.7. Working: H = 12.3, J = 11.3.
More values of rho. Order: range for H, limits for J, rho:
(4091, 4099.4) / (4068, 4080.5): 6.4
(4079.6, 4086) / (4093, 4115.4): 2.7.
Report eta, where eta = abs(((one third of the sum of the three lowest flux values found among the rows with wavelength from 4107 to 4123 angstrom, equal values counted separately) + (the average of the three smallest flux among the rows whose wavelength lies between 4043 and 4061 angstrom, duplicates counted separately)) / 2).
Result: 7.5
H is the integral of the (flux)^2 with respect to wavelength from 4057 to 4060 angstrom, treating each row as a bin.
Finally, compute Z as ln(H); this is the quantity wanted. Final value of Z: 5.66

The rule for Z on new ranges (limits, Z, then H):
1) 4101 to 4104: 5.64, 282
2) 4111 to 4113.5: 5.65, 285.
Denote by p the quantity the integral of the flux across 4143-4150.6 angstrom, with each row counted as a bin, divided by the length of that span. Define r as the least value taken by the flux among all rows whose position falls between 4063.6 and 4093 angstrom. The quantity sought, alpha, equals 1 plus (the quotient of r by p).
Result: 1.45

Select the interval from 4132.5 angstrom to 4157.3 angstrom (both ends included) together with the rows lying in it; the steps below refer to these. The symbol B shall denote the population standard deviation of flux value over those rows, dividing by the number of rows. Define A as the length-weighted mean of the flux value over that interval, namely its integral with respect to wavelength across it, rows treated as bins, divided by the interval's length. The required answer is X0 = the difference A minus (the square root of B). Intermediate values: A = 10.46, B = 2.3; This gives 8.9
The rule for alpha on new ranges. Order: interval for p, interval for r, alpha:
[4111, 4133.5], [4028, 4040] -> 1.34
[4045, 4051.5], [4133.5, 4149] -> 1.49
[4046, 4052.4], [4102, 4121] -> 2.04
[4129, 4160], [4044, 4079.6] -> 1.41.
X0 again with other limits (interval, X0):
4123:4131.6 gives 10.9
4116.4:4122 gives 10.5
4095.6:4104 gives 8.9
